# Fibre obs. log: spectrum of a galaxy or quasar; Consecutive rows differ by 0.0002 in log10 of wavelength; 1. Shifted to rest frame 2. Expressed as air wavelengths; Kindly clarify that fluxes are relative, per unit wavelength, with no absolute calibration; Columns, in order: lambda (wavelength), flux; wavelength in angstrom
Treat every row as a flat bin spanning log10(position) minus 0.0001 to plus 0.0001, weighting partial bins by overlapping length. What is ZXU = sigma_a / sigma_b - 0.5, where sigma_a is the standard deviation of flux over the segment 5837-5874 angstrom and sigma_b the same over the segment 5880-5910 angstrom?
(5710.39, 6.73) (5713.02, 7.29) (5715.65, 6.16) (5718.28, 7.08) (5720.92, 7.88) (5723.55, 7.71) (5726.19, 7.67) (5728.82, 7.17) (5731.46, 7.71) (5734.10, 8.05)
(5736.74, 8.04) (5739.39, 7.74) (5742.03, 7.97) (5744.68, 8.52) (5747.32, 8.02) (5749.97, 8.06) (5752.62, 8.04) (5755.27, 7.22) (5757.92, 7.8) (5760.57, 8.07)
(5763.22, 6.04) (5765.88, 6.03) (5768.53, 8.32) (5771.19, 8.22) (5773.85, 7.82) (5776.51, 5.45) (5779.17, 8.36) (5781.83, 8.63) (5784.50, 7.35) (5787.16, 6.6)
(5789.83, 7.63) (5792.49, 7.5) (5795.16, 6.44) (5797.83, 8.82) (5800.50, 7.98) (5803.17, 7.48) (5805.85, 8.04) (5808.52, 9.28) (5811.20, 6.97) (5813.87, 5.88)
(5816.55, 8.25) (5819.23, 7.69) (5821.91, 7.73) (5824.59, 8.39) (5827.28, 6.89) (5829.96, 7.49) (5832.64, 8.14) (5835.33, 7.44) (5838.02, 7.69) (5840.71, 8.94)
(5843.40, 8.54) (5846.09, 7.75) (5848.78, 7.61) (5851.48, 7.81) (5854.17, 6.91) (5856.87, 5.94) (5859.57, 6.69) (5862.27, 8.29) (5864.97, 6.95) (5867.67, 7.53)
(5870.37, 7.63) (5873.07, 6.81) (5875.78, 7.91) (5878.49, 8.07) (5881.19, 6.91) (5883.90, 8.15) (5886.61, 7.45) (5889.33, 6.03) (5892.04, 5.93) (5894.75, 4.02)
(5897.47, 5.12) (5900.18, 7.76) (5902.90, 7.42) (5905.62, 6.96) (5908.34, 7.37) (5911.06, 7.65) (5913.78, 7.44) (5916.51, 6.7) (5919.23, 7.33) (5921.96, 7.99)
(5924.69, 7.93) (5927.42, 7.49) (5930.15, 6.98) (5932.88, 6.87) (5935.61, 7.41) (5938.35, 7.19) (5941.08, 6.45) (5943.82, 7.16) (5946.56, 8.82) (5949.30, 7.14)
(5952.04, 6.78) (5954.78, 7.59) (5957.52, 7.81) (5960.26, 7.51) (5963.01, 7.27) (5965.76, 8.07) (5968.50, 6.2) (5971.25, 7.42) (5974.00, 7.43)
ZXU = 0.1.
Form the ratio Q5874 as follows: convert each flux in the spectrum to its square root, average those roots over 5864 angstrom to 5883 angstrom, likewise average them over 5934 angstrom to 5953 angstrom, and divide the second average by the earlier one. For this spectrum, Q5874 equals 0.99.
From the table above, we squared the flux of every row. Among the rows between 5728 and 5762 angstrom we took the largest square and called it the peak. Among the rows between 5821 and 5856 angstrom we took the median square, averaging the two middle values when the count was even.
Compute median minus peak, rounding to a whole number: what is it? -13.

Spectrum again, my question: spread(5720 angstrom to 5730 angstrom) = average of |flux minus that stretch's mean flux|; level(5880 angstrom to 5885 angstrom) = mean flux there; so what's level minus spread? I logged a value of 7.3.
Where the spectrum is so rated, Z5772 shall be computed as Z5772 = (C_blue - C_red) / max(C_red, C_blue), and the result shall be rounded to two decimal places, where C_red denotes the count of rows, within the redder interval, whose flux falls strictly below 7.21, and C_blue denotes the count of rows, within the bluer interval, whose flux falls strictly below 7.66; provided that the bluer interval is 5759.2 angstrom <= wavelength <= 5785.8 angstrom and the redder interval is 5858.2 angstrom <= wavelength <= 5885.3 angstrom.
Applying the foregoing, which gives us 0.00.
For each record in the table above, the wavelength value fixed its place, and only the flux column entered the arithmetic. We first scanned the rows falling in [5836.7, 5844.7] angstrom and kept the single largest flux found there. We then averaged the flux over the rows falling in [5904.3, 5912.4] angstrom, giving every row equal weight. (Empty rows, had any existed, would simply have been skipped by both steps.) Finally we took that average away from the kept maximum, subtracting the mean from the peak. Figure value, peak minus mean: 1.6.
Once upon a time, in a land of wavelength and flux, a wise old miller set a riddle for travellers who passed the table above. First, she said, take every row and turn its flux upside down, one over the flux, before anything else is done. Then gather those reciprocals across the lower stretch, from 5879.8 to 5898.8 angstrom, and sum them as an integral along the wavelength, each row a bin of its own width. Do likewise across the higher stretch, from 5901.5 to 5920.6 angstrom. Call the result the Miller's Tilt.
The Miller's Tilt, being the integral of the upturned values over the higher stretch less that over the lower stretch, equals -0.57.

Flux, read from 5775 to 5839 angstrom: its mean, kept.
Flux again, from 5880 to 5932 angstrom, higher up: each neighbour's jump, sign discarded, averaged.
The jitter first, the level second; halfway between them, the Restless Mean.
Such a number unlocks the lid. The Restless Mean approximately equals 4.18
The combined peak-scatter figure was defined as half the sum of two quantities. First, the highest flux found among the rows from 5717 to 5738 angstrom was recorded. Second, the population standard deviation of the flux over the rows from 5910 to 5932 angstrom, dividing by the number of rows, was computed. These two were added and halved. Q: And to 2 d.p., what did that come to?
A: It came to 4.23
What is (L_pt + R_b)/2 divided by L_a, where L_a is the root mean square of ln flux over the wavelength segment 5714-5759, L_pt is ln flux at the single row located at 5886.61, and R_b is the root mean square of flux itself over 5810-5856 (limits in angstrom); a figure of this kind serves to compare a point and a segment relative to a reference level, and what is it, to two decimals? 2.38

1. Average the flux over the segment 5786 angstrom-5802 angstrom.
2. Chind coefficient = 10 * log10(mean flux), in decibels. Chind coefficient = 8.75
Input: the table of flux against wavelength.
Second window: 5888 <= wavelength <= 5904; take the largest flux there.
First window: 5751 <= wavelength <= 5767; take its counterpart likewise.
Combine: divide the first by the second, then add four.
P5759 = 5.04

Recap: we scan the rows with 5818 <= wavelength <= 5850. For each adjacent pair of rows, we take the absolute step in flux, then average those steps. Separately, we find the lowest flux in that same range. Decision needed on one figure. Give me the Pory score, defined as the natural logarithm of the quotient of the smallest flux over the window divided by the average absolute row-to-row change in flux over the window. 2.38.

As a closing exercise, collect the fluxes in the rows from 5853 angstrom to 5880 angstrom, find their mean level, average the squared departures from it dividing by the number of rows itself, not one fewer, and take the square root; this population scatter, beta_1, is 0.70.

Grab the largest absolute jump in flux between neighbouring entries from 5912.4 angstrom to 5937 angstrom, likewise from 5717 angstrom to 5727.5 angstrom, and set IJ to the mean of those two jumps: 0.8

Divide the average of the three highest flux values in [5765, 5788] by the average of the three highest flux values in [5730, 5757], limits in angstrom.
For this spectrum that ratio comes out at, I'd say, 1.03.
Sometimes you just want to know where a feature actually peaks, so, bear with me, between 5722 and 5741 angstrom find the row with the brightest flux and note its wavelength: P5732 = 5734.10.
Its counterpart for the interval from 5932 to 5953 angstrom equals 5946.56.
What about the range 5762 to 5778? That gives 5768.53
